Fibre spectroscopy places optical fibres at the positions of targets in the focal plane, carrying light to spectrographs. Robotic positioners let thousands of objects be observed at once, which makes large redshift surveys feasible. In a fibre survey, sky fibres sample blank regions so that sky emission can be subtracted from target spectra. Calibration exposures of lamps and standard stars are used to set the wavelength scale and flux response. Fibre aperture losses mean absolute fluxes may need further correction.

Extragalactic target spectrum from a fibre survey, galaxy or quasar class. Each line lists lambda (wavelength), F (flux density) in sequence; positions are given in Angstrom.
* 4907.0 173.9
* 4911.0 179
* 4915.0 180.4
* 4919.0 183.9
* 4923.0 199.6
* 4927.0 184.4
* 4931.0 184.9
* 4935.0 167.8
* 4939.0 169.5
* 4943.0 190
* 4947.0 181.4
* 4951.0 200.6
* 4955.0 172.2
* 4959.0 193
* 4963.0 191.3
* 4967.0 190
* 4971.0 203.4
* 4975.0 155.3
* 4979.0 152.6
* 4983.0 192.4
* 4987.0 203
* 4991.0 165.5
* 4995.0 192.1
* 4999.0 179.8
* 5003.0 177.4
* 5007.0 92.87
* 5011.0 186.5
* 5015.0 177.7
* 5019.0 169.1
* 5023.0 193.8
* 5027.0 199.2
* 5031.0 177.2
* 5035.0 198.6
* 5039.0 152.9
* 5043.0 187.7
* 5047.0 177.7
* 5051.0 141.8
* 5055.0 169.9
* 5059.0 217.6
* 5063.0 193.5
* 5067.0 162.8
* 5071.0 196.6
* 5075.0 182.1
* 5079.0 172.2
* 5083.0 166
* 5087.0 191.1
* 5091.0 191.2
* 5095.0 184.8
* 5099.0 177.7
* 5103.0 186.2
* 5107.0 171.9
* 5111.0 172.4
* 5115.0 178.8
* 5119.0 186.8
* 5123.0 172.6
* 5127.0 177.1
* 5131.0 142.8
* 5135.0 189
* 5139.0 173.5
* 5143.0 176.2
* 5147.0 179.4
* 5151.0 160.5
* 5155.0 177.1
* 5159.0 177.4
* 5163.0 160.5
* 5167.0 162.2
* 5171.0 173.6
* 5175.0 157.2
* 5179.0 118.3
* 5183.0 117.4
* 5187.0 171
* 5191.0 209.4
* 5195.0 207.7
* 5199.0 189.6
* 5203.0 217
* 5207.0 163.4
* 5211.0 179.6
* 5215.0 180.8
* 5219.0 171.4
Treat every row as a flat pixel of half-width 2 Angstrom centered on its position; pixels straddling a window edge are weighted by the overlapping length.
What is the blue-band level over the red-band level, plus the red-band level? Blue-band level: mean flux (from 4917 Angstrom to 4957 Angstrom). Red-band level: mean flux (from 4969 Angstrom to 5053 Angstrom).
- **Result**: 176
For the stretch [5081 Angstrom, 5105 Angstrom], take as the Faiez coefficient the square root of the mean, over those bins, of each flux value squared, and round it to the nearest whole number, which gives 183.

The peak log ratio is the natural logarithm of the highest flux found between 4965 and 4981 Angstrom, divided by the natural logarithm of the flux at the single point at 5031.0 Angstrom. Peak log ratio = 1.03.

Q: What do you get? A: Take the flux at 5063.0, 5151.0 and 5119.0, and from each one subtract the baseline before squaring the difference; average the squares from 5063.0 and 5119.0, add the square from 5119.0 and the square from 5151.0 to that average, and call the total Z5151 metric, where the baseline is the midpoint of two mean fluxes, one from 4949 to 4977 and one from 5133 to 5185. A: 593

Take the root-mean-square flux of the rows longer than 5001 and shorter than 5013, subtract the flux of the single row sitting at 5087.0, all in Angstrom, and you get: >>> -33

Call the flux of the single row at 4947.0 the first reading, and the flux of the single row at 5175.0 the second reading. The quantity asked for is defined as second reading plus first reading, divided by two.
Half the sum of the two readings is 169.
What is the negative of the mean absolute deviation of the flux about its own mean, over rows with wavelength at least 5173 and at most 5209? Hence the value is -30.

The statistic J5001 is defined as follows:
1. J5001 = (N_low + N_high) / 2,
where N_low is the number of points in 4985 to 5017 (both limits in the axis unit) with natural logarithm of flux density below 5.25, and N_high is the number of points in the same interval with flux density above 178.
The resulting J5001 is 5.0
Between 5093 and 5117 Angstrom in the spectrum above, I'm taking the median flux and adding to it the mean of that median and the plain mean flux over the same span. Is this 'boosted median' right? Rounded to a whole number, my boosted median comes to 357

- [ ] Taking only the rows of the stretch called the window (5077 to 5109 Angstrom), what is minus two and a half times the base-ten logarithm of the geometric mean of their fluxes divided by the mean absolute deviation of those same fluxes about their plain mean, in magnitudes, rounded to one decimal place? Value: -3.4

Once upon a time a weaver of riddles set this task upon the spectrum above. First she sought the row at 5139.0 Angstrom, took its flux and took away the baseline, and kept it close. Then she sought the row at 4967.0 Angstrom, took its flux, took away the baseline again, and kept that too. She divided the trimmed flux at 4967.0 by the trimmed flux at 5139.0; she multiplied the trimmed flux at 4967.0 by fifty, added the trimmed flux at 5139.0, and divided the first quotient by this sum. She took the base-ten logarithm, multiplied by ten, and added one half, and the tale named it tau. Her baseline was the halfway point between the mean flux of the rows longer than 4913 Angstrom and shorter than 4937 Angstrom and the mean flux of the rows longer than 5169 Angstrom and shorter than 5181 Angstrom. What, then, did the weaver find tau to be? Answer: -25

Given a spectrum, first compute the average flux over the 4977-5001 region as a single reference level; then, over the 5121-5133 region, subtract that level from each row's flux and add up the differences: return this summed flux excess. -50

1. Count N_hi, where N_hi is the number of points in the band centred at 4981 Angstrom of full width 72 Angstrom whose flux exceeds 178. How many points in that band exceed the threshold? 11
